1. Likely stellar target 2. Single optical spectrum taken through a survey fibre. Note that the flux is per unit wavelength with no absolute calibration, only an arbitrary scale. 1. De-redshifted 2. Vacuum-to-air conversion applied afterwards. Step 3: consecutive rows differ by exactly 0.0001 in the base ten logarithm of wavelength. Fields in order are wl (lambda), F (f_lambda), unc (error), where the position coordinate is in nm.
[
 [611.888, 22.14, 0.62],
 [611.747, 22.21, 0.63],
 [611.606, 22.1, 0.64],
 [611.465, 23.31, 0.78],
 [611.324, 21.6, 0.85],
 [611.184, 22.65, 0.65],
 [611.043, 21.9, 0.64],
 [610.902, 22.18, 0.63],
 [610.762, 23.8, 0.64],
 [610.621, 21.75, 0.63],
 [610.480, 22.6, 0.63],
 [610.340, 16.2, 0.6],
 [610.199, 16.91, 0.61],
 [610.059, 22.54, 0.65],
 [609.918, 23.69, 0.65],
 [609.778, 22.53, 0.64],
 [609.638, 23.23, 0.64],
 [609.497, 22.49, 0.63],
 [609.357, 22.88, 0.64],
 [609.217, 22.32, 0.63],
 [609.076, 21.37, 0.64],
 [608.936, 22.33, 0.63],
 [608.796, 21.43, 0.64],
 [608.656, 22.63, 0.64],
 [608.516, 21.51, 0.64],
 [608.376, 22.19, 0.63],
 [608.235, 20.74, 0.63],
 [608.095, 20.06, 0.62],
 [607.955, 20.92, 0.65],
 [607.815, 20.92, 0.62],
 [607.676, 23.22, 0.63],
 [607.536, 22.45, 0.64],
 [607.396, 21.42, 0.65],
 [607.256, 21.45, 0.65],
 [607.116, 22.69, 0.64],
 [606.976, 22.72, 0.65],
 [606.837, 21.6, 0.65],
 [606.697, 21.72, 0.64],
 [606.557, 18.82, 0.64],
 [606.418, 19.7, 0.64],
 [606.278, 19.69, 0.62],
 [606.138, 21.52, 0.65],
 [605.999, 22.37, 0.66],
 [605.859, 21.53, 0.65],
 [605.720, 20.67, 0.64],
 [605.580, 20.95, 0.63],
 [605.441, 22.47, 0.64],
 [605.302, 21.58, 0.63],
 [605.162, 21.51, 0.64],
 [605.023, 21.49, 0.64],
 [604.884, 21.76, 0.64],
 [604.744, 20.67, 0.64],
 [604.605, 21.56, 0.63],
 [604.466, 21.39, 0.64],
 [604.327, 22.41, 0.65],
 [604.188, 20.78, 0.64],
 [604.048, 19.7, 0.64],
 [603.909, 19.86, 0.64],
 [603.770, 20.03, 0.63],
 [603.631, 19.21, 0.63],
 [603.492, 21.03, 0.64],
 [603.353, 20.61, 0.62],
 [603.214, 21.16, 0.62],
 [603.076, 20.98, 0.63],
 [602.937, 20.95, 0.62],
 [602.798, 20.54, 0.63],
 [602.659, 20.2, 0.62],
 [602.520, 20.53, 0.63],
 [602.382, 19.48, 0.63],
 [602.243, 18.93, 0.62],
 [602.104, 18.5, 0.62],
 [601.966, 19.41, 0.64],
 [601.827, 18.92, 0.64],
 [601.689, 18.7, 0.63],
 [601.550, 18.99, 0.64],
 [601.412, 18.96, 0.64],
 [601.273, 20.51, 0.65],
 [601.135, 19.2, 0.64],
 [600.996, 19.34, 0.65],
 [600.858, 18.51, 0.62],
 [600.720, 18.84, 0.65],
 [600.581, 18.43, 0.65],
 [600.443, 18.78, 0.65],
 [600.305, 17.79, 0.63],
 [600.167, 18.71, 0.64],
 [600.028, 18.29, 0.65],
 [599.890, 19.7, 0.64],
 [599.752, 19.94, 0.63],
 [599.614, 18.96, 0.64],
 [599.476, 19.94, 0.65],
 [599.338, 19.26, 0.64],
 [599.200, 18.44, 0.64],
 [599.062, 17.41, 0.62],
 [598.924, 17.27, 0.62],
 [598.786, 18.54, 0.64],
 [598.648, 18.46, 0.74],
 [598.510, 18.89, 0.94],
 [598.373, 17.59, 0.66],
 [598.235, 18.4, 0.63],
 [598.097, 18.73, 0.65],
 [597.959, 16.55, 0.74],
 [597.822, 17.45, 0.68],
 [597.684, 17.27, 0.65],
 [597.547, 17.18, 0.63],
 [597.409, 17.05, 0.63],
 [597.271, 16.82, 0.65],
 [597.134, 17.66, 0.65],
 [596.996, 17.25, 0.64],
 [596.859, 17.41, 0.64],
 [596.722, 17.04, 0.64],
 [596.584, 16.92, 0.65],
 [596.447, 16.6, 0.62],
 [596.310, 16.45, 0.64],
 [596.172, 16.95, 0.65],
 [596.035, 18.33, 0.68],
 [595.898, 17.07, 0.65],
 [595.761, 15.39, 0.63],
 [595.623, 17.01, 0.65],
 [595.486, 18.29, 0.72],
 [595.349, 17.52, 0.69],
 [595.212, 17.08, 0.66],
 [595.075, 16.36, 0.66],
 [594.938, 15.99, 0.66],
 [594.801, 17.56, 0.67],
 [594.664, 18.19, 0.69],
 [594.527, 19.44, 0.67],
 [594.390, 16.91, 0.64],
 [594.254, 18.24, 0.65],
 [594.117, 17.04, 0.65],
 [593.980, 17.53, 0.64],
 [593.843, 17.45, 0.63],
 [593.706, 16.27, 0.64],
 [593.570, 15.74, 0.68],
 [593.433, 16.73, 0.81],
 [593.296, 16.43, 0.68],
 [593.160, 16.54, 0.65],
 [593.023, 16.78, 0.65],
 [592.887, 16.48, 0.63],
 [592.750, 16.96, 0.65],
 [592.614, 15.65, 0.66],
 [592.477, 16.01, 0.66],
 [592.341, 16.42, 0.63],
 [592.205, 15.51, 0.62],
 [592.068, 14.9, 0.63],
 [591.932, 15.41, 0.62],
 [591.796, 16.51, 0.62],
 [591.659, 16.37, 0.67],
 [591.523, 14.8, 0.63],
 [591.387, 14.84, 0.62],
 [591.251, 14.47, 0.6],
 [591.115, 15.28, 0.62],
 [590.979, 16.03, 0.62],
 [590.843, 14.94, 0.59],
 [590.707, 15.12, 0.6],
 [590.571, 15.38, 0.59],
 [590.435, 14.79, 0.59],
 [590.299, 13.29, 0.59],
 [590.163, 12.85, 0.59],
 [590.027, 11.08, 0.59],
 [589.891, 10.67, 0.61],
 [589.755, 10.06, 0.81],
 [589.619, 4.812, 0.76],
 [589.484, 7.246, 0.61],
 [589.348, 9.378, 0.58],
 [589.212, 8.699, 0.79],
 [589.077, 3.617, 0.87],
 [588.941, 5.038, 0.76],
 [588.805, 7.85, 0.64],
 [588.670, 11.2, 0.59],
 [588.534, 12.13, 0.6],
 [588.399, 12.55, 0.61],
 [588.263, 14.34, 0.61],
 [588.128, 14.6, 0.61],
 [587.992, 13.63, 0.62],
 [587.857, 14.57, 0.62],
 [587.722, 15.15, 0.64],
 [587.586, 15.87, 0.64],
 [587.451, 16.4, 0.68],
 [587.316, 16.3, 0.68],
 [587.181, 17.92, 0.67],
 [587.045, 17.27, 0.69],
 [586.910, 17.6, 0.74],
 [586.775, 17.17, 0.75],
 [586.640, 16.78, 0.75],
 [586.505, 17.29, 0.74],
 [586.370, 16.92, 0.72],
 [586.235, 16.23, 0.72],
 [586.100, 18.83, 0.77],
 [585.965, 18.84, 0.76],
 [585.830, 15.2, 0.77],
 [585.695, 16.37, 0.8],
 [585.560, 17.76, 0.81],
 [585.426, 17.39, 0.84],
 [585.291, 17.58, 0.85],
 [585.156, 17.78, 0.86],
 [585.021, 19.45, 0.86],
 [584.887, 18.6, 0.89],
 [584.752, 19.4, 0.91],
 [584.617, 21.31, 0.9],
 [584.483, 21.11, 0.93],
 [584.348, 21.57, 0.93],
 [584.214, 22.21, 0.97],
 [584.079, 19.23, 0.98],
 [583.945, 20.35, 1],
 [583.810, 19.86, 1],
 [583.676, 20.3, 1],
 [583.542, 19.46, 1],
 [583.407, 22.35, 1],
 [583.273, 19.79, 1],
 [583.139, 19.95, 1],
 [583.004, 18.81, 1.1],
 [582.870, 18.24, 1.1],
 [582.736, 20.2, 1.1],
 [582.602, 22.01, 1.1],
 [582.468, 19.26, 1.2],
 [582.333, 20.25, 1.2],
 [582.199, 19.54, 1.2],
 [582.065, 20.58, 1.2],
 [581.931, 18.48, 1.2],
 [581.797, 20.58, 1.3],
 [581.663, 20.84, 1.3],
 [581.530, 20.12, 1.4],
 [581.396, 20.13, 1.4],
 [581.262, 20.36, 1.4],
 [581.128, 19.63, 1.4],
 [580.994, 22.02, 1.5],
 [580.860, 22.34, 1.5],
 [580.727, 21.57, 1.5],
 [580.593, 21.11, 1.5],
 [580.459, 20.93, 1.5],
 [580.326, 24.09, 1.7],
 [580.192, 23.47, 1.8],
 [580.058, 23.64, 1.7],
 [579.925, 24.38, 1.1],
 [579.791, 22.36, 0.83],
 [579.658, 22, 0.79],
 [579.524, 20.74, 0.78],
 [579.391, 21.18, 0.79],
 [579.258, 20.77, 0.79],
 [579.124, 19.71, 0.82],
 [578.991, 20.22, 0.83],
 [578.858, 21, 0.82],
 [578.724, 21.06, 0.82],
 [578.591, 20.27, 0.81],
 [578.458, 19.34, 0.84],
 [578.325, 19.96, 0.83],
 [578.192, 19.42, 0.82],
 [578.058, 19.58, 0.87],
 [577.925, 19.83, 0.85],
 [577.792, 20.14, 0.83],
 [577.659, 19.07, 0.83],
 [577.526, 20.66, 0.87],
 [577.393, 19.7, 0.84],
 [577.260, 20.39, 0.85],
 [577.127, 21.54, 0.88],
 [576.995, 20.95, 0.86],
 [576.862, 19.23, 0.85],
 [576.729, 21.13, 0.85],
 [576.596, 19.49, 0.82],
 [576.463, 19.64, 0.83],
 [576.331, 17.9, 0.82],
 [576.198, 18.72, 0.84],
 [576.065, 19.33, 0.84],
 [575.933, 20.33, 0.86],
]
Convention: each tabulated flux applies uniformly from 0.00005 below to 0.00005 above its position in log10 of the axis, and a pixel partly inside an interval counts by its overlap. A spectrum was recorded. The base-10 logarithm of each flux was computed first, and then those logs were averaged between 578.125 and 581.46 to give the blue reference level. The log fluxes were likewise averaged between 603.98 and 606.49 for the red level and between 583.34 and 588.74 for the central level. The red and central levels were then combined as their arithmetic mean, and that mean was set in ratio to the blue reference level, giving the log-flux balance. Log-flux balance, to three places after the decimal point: 0.966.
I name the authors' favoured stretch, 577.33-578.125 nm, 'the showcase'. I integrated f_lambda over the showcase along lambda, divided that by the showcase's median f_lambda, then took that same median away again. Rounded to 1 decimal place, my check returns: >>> -19.0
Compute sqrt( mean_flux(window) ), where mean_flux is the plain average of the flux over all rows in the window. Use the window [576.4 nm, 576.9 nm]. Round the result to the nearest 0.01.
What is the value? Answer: 4.46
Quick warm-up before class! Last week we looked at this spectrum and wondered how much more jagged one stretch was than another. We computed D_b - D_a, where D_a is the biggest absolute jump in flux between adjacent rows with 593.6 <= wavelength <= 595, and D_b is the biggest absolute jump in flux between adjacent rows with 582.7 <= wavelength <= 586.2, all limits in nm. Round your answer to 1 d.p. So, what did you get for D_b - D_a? 1.1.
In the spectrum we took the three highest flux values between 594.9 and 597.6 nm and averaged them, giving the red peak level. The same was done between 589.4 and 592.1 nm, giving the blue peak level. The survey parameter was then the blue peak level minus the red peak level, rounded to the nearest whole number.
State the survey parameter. -2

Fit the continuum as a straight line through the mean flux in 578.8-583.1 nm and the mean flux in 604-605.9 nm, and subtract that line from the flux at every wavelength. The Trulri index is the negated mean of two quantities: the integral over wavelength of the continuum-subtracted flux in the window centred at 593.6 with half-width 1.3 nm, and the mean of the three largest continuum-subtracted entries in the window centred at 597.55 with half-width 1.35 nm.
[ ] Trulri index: 6.7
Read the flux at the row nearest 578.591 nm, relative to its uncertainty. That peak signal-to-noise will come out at 25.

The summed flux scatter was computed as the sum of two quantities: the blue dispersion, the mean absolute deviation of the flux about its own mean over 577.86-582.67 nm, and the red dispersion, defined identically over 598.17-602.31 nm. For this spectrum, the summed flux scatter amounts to 1.62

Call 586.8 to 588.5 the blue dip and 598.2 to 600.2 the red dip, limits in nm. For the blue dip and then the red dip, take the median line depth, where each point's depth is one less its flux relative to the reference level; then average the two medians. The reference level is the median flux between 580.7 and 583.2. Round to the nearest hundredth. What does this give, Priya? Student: 0.16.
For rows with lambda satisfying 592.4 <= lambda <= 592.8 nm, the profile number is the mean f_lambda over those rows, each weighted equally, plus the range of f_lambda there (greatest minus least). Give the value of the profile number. 17.5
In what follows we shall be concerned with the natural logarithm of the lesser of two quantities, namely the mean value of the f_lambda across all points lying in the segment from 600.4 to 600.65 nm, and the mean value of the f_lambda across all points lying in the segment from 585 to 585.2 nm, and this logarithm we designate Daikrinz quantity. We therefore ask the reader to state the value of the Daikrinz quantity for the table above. 2.92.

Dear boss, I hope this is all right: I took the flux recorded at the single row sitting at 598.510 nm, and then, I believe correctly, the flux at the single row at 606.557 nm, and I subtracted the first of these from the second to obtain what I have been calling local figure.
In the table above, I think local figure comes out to -0.1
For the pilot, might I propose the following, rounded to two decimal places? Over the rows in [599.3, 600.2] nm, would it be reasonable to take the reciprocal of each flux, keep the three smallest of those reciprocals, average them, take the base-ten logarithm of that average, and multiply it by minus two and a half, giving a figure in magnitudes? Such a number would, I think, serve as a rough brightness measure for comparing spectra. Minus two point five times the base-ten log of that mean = 3.24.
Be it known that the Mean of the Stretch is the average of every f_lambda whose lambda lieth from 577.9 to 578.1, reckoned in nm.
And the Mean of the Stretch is 19.7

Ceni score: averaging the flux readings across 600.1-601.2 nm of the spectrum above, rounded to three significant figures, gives 18.7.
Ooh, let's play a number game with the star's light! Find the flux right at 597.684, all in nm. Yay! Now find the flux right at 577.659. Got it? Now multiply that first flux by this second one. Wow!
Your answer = 329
